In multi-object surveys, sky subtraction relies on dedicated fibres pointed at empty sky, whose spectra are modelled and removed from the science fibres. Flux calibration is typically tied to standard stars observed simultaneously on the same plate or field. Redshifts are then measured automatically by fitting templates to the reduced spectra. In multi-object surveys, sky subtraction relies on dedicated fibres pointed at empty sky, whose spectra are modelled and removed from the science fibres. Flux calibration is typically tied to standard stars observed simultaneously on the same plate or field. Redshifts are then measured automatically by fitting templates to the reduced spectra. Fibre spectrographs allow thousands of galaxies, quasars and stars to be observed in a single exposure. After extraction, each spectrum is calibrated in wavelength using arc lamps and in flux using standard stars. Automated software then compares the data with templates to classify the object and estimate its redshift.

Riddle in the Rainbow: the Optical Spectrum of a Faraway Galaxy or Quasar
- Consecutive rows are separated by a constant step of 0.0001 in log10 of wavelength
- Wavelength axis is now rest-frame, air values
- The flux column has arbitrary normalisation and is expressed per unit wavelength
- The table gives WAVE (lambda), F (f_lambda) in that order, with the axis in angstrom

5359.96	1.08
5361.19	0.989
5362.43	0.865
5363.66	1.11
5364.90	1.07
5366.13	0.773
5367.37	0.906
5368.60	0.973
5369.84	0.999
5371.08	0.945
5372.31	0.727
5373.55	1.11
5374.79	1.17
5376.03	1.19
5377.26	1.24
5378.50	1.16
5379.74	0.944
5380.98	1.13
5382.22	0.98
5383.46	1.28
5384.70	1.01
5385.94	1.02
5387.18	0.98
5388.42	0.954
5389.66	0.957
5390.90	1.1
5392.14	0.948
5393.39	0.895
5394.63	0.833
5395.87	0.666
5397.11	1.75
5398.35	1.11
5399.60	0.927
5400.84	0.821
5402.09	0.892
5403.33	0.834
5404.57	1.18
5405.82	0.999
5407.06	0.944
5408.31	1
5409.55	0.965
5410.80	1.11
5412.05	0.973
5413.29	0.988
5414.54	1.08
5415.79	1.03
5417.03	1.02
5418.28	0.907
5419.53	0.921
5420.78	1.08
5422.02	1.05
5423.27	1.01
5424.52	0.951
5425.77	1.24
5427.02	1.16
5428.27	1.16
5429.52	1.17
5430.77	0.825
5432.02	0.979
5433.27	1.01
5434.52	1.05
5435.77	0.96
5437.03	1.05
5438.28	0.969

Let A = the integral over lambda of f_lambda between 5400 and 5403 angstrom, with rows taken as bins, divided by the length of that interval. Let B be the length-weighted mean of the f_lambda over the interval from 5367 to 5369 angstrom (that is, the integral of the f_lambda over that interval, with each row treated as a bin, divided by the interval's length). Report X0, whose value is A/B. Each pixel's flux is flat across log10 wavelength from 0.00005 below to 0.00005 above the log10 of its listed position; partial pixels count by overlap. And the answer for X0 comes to 0.9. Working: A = 0.86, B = 0.94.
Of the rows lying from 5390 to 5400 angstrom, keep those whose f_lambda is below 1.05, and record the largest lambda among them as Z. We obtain 5399.60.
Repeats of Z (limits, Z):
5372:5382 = 5379.74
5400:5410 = 5409.55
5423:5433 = 5432.02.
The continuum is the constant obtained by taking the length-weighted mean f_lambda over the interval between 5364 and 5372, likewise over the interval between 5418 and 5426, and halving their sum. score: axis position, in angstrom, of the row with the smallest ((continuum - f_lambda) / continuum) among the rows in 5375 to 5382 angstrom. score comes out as 5377.26 angstrom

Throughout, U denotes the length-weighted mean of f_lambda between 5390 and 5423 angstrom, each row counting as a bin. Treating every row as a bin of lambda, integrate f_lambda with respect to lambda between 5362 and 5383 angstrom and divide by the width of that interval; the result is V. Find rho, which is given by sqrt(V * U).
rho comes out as 1.01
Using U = 1.00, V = 1.02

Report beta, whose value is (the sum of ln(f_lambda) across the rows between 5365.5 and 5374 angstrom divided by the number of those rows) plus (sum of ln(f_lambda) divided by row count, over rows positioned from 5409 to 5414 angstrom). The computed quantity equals -0.09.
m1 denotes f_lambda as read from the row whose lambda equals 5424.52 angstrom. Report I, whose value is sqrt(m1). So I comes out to 0.98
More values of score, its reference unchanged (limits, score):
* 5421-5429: 5425.77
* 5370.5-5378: 5377.26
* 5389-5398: 5397.11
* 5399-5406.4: 5404.57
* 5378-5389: 5383.46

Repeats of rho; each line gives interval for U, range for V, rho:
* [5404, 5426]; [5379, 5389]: 1.03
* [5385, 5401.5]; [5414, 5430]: 1.03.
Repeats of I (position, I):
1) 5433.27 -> 1.00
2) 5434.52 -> 1.02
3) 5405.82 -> 1.00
